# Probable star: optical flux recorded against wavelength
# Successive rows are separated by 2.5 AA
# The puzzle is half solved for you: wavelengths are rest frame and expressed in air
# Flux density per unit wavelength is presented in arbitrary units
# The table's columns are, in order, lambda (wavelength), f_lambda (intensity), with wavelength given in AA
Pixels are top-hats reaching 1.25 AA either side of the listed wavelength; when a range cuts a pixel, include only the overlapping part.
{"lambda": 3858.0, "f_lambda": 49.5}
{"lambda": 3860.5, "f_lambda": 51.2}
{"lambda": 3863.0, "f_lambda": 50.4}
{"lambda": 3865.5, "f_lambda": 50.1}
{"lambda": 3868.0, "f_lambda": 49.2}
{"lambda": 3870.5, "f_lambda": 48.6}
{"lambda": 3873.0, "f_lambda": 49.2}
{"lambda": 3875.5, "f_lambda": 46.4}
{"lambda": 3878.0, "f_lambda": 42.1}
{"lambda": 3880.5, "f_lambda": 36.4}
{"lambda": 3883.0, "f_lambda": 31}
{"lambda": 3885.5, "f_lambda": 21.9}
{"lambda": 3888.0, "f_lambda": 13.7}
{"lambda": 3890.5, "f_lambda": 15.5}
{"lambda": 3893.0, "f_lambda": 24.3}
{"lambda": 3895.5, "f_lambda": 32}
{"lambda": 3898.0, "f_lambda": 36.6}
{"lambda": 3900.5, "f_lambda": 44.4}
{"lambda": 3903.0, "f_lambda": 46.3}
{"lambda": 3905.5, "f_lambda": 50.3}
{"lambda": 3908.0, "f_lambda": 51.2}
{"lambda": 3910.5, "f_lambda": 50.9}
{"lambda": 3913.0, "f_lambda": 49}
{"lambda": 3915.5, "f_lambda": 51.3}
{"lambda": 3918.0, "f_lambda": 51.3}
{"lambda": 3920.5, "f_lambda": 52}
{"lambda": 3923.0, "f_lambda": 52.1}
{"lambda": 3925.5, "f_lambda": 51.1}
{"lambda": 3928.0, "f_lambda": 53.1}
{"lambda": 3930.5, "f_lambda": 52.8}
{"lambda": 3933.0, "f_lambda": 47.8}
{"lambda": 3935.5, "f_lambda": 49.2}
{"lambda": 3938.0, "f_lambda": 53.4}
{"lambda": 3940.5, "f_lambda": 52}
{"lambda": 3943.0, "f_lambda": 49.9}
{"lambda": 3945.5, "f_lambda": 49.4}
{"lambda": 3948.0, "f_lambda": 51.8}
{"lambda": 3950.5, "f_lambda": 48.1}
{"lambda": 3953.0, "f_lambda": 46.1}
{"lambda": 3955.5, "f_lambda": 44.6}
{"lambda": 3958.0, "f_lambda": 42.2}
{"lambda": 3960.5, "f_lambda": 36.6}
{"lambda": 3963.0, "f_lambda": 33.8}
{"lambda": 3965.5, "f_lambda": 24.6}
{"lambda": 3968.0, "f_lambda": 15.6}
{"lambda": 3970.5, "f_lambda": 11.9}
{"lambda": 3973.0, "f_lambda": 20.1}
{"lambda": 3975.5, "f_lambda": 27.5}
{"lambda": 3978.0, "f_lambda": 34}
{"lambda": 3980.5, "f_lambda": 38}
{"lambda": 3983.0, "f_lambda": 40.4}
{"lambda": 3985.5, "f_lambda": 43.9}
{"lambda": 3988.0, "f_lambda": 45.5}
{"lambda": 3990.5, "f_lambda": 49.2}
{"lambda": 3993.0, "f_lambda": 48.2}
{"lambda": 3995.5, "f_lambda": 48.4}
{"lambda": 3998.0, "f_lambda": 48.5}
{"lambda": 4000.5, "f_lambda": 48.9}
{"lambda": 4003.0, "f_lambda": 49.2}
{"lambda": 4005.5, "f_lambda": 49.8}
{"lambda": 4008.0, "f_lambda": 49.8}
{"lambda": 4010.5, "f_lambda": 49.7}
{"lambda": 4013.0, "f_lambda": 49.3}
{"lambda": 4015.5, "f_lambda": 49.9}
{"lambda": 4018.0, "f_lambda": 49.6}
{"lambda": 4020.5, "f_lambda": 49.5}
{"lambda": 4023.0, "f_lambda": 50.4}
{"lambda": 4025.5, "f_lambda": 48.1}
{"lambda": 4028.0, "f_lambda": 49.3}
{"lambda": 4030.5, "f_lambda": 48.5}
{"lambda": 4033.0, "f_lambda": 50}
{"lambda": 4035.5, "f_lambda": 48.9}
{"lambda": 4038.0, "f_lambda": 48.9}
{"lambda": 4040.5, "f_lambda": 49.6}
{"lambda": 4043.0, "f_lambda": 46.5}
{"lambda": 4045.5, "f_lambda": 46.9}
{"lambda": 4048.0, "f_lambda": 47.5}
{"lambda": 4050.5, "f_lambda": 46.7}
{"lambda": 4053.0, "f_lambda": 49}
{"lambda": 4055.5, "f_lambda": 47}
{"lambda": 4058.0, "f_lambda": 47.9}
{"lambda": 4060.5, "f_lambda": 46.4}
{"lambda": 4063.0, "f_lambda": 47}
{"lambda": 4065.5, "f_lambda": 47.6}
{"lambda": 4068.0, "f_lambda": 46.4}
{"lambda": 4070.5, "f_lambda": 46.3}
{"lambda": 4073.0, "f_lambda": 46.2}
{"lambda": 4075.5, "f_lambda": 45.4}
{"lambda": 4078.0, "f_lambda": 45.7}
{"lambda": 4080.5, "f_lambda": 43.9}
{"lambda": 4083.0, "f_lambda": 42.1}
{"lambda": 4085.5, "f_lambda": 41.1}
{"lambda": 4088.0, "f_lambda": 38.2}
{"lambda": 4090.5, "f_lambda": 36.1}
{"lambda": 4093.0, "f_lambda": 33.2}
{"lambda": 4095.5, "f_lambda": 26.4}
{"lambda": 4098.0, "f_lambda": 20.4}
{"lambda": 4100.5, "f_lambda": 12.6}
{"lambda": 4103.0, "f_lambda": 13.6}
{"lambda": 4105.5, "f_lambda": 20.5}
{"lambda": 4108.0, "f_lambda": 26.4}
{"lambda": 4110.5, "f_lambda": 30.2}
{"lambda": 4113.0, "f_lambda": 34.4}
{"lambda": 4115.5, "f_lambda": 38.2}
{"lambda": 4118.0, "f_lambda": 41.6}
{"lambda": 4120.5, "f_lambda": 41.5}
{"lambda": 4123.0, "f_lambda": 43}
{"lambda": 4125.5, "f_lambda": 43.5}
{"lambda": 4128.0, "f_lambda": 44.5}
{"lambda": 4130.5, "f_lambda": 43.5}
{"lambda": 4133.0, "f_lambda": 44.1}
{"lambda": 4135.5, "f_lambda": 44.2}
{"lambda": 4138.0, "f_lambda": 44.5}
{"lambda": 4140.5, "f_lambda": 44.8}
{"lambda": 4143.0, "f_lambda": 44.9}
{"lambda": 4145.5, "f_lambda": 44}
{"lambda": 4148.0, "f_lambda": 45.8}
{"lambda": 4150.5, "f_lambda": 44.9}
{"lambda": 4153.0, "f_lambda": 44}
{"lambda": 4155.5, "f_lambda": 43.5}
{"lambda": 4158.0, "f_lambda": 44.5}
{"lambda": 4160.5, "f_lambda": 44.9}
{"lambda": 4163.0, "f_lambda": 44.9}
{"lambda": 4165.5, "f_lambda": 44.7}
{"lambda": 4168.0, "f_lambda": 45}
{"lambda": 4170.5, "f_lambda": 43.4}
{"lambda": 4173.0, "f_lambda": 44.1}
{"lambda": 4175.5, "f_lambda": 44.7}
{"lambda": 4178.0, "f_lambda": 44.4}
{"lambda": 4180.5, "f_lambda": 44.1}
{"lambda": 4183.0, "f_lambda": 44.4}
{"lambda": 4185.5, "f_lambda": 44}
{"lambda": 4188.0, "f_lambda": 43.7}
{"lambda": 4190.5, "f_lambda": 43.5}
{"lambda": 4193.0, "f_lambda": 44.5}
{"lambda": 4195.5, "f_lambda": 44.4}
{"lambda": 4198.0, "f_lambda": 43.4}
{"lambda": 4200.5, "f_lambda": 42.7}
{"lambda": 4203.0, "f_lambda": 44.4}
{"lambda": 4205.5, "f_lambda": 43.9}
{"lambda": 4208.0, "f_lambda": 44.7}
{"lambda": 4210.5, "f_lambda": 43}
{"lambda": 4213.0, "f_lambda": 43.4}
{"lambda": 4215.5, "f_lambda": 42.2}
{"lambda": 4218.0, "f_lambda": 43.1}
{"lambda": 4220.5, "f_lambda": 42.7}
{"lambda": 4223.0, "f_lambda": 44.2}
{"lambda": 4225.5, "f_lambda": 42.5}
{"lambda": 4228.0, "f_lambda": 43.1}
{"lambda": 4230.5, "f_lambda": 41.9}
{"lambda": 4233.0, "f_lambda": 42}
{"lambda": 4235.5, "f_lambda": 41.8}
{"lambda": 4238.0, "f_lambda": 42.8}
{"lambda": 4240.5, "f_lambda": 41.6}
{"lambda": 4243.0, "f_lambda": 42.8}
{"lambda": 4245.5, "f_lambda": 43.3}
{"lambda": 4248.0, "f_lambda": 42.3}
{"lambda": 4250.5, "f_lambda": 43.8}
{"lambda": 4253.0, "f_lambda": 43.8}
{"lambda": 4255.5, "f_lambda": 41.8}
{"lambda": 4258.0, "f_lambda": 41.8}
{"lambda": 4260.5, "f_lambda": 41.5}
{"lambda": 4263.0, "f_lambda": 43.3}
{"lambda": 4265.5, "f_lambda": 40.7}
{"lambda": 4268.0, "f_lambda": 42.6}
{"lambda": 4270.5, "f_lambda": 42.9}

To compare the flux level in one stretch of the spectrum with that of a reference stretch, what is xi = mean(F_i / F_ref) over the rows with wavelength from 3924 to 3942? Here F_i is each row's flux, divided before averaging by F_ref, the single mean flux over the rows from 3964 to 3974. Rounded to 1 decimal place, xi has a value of 2.8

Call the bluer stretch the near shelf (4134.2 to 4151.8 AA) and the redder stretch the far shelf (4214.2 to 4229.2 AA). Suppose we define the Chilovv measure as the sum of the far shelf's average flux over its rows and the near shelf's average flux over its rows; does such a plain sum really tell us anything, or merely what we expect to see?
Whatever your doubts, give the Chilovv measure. 88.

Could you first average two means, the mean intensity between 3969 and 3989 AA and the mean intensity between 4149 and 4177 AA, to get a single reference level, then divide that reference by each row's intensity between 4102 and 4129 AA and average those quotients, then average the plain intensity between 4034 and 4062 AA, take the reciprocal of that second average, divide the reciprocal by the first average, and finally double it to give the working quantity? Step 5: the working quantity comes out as 0.033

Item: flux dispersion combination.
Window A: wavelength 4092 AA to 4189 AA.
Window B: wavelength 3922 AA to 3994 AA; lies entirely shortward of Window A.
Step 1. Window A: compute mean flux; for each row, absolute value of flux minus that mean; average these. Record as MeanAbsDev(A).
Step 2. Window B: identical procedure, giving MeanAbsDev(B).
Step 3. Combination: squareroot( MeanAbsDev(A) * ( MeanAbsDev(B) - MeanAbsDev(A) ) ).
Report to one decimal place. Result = 4.0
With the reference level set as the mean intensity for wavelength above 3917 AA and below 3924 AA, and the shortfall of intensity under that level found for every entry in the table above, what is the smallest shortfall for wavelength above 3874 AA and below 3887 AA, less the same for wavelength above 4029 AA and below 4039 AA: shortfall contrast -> 3.6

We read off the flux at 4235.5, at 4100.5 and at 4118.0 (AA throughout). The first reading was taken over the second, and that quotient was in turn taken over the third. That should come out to 0.08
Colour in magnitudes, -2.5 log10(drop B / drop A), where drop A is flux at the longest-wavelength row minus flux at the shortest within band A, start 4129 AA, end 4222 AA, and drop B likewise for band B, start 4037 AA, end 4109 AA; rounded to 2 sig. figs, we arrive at -3.6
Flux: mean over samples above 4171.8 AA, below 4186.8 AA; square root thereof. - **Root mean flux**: 6.65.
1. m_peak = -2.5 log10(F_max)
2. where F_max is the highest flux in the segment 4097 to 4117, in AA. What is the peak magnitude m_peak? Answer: -3.96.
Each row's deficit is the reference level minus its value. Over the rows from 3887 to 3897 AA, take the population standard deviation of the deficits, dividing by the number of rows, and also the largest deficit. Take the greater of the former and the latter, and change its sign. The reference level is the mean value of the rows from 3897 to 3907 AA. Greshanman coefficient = -31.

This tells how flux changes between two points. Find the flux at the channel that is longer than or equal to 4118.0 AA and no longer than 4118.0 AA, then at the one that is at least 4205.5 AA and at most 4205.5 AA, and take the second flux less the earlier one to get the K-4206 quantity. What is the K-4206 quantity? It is 2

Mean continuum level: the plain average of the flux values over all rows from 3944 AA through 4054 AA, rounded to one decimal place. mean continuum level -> 43.7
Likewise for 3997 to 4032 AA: 49.3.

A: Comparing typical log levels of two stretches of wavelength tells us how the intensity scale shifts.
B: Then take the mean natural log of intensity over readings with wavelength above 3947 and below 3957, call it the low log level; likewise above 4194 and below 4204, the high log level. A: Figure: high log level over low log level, 0.98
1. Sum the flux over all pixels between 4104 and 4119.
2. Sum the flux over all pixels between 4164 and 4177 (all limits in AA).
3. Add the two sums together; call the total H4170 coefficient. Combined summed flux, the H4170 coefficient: 413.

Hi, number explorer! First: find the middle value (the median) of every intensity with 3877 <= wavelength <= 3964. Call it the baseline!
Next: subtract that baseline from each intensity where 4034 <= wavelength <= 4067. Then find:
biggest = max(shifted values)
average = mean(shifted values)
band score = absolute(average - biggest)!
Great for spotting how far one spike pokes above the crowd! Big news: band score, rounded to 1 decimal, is 1.9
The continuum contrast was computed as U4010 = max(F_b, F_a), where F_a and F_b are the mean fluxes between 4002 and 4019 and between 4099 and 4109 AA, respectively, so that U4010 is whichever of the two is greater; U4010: 49.6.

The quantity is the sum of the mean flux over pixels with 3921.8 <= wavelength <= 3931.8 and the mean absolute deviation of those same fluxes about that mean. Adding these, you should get 53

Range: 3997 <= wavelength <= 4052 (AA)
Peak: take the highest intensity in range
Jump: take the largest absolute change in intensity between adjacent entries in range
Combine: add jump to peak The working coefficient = 53.5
